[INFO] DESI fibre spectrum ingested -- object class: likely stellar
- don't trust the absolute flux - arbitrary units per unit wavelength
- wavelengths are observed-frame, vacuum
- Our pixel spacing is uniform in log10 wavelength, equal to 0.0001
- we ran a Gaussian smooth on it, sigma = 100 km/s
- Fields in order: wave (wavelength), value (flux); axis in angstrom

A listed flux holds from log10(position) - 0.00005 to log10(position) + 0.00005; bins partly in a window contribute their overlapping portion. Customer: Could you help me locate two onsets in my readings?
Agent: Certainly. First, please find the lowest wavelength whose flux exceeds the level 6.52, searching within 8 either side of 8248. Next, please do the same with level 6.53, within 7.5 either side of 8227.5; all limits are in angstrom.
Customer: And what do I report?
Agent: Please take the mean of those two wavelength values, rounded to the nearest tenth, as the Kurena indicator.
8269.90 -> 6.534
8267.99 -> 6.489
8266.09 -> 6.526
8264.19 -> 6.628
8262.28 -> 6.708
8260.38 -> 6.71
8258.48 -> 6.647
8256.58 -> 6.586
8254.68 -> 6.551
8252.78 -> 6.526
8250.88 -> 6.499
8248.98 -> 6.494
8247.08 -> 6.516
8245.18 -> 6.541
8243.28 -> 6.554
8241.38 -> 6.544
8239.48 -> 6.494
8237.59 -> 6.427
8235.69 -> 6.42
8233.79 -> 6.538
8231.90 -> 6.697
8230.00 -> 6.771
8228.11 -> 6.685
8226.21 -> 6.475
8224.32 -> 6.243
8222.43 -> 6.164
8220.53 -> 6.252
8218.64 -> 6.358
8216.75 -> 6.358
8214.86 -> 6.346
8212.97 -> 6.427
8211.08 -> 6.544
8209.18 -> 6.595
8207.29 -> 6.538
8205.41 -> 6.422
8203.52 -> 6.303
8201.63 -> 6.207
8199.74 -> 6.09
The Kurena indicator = 8234.7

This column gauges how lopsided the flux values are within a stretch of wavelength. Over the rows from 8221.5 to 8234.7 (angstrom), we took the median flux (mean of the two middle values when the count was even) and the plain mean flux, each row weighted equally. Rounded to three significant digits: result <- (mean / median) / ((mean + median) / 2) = 0.153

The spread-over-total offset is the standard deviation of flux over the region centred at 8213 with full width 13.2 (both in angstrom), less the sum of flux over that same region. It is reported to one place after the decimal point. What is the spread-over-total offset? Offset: -45.1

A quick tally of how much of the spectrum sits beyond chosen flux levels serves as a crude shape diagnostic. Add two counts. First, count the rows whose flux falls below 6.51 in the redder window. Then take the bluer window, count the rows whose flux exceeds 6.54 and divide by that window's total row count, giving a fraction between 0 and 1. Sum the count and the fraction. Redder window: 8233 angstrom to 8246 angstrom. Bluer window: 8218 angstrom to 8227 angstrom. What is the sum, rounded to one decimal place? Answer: 3.0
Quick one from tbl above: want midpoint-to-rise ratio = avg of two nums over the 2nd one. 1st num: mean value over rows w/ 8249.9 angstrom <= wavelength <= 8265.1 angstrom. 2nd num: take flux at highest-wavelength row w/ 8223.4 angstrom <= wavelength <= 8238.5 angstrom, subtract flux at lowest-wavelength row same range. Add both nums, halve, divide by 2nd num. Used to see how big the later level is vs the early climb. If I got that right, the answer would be 18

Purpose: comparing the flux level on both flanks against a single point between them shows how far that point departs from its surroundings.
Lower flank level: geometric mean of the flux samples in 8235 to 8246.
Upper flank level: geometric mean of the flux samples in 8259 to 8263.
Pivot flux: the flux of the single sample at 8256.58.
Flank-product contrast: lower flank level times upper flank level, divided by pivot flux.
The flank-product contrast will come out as 6.62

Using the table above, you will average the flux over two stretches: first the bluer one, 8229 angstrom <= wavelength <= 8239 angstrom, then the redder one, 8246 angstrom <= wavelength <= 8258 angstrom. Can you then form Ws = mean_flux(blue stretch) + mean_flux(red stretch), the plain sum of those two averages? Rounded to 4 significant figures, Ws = 13.10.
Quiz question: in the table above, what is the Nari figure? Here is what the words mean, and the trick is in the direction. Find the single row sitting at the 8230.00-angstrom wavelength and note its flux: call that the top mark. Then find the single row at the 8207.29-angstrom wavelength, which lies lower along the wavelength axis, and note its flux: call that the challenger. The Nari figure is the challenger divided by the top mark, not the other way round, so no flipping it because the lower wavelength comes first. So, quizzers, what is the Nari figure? 0.97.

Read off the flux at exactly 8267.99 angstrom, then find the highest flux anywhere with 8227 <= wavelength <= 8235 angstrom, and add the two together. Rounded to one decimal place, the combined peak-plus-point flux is 13.3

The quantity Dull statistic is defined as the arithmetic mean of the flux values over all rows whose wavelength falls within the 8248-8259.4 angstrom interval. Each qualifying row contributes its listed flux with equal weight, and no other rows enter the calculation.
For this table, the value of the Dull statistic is 6.55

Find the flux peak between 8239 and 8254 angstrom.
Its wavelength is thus 8243.28 angstrom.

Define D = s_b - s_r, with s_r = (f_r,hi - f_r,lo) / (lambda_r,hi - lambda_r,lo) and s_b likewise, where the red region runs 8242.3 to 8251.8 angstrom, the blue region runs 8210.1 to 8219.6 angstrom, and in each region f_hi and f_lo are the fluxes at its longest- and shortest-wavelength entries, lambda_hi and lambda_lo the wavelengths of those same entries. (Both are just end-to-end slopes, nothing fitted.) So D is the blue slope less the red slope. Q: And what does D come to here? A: -0.017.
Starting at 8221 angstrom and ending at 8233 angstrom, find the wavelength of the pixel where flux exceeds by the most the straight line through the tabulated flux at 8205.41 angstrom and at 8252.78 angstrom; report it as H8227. 8230.00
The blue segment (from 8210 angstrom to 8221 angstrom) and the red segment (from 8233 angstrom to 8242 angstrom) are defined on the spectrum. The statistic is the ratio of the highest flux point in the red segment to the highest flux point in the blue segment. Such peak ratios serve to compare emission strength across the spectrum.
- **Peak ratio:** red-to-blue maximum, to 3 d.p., 1.000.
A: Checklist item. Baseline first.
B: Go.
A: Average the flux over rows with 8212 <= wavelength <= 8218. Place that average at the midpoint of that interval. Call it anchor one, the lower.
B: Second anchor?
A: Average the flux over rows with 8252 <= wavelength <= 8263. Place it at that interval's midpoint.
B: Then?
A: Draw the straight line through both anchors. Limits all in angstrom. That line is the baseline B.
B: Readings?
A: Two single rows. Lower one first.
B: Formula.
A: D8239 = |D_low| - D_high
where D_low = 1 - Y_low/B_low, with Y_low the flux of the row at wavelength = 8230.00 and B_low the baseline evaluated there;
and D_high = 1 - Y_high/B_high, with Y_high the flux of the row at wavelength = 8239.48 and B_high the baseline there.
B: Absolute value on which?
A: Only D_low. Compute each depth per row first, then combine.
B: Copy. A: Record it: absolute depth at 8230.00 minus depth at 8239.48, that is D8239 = 0.04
